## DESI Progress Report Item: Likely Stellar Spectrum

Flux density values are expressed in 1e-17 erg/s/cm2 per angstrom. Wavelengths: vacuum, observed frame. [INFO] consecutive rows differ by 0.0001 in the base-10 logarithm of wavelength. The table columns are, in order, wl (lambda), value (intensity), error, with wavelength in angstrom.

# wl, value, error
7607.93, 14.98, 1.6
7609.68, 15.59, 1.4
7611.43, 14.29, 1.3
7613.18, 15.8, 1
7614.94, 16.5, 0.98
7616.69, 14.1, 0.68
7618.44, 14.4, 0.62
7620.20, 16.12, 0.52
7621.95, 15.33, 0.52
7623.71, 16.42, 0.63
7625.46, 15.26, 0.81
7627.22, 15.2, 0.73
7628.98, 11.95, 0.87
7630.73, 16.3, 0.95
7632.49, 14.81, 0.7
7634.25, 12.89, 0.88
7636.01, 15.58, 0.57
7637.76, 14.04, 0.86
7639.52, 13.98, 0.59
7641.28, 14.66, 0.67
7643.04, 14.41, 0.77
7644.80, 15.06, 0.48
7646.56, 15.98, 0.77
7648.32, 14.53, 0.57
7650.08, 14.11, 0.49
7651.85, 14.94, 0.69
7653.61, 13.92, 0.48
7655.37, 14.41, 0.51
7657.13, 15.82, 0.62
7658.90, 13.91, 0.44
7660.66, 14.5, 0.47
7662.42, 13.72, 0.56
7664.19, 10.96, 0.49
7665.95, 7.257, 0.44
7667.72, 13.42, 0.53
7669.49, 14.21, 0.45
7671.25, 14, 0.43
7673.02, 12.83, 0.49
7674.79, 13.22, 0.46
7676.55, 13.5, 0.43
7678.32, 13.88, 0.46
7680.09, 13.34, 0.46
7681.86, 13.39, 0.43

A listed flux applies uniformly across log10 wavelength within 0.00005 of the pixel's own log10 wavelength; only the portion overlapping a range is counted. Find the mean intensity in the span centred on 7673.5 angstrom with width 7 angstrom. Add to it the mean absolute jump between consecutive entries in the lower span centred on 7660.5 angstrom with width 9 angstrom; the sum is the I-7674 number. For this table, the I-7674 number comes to 14.9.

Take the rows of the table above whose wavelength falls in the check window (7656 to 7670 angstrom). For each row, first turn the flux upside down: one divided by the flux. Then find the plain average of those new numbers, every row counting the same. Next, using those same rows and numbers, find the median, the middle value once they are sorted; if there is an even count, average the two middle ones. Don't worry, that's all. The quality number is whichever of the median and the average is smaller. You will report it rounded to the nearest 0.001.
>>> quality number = 0.072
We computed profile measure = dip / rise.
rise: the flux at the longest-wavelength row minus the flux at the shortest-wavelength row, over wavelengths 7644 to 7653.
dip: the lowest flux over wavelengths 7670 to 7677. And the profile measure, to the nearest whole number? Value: -107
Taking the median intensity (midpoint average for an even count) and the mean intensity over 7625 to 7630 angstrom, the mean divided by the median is 0.93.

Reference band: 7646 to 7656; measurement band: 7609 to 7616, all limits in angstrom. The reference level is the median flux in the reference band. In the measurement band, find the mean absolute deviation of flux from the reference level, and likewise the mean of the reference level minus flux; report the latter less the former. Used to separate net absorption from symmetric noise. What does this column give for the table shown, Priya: -2.2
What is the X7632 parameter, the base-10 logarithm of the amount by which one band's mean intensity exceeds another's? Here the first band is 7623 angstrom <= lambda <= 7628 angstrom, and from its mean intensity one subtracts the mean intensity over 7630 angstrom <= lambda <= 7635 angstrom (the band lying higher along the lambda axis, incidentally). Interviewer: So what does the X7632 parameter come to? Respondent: -0.02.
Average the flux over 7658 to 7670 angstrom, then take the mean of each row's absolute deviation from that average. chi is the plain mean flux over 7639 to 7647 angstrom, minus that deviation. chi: 12.8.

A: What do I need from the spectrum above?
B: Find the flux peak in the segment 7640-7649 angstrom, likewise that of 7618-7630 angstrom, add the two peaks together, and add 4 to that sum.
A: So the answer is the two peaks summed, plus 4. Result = 36.4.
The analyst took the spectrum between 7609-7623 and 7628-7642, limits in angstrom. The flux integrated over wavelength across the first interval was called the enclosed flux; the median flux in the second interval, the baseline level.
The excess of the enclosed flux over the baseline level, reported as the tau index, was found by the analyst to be 200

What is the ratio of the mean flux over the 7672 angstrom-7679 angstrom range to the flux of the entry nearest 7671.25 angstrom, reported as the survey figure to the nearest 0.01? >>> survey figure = 0.95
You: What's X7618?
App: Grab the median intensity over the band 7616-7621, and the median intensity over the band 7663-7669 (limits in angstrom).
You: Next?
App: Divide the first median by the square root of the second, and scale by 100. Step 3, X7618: 435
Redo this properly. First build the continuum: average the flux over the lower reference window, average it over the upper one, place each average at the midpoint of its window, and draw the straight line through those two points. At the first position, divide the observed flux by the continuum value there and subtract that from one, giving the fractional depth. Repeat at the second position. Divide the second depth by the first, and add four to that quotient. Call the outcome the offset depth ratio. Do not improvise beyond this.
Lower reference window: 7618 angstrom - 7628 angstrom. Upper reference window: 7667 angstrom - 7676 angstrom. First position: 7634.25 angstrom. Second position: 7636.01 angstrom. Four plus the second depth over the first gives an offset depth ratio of 3.7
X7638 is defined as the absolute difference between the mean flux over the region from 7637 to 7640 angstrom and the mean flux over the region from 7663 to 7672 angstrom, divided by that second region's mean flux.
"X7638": 0.17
